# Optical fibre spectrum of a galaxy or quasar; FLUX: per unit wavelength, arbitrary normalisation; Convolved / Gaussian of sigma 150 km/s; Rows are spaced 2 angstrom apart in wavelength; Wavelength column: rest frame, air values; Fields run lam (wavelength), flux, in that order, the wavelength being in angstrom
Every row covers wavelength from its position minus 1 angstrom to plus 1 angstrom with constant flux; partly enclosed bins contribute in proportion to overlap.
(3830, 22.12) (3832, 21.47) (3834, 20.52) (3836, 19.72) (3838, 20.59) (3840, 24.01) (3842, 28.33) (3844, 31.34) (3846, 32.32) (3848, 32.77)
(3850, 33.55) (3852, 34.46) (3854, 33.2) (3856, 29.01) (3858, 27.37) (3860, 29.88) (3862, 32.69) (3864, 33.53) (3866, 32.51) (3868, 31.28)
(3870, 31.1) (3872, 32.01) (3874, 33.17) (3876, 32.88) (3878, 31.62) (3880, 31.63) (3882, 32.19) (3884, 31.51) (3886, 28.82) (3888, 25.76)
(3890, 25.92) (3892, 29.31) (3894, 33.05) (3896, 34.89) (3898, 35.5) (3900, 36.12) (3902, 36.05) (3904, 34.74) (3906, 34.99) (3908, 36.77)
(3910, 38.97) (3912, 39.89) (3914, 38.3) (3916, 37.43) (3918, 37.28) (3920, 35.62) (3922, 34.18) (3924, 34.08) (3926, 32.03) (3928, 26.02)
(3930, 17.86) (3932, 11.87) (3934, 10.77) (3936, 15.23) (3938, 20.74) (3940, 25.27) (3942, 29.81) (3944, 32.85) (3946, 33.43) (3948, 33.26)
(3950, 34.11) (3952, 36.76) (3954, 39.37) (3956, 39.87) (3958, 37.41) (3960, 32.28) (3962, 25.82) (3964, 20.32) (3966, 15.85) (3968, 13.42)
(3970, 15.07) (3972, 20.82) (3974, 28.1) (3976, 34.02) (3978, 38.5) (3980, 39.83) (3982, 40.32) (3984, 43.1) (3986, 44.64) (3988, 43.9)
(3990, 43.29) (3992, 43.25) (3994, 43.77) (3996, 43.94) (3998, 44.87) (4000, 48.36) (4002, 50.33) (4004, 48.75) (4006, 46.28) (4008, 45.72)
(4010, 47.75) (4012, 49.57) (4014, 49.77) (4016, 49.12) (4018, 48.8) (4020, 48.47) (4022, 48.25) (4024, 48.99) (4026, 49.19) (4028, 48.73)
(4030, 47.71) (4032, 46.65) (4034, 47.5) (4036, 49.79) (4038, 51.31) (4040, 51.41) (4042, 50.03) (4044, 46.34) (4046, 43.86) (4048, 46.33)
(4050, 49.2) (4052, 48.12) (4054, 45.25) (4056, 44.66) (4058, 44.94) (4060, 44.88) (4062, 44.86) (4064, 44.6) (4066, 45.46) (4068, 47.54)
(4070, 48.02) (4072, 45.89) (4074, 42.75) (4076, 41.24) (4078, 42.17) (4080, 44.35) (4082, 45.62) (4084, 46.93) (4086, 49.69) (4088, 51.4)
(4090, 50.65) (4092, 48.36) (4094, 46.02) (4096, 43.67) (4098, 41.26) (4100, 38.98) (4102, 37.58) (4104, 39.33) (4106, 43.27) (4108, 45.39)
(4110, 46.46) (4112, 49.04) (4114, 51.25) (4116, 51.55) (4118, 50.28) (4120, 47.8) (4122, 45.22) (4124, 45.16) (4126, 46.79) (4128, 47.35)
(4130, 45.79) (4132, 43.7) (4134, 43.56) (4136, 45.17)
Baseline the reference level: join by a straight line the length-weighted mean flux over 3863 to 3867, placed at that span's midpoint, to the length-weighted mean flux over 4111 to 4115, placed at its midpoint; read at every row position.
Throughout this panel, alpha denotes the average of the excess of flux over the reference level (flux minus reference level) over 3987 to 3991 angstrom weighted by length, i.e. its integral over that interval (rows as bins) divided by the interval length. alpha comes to 2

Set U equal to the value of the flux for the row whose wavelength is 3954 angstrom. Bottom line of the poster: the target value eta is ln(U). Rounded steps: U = 39.37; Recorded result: 3.67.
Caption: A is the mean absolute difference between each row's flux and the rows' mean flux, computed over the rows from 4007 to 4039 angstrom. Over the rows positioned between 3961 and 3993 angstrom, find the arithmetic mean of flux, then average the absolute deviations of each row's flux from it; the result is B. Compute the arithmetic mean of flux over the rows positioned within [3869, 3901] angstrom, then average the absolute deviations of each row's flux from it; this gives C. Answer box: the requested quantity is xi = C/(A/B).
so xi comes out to 22.4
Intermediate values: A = 1.0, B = 10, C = 2.1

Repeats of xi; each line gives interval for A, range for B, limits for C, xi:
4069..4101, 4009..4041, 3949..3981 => 2.7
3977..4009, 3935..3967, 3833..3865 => 11.9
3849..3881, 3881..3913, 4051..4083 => 3.3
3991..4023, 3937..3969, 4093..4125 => 11.5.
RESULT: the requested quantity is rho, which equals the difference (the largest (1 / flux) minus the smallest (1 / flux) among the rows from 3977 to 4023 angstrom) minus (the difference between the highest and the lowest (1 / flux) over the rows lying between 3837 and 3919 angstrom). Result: -0.017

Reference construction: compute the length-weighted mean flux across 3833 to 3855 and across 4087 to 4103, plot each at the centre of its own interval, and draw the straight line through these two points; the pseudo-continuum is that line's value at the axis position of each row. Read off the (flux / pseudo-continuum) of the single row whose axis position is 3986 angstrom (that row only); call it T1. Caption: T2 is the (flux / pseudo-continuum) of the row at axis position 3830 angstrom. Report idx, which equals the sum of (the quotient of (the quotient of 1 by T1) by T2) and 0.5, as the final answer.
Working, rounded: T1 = 1.19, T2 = 0.81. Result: 1.54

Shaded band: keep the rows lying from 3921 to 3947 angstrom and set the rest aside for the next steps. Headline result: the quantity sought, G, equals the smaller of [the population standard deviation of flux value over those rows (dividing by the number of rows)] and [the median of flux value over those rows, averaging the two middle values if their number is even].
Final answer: 8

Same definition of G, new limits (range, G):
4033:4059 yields 2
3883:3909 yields 4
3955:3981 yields 10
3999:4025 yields 1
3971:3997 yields 7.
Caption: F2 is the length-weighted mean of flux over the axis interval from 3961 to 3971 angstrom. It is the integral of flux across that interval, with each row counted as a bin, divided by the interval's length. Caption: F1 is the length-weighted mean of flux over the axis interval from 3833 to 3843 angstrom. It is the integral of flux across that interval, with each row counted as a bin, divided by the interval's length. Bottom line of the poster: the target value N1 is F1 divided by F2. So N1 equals 1.3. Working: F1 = 22.6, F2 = 18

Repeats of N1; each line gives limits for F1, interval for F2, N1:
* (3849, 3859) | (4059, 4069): 0.7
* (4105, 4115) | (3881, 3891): 1.6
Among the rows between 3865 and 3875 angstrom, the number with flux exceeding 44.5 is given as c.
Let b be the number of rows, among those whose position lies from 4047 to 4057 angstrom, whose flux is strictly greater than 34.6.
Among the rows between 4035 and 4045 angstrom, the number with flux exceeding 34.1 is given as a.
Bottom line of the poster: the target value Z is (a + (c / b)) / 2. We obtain 2.5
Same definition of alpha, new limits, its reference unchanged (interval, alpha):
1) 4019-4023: 5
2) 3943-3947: -5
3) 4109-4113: -2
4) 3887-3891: -9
